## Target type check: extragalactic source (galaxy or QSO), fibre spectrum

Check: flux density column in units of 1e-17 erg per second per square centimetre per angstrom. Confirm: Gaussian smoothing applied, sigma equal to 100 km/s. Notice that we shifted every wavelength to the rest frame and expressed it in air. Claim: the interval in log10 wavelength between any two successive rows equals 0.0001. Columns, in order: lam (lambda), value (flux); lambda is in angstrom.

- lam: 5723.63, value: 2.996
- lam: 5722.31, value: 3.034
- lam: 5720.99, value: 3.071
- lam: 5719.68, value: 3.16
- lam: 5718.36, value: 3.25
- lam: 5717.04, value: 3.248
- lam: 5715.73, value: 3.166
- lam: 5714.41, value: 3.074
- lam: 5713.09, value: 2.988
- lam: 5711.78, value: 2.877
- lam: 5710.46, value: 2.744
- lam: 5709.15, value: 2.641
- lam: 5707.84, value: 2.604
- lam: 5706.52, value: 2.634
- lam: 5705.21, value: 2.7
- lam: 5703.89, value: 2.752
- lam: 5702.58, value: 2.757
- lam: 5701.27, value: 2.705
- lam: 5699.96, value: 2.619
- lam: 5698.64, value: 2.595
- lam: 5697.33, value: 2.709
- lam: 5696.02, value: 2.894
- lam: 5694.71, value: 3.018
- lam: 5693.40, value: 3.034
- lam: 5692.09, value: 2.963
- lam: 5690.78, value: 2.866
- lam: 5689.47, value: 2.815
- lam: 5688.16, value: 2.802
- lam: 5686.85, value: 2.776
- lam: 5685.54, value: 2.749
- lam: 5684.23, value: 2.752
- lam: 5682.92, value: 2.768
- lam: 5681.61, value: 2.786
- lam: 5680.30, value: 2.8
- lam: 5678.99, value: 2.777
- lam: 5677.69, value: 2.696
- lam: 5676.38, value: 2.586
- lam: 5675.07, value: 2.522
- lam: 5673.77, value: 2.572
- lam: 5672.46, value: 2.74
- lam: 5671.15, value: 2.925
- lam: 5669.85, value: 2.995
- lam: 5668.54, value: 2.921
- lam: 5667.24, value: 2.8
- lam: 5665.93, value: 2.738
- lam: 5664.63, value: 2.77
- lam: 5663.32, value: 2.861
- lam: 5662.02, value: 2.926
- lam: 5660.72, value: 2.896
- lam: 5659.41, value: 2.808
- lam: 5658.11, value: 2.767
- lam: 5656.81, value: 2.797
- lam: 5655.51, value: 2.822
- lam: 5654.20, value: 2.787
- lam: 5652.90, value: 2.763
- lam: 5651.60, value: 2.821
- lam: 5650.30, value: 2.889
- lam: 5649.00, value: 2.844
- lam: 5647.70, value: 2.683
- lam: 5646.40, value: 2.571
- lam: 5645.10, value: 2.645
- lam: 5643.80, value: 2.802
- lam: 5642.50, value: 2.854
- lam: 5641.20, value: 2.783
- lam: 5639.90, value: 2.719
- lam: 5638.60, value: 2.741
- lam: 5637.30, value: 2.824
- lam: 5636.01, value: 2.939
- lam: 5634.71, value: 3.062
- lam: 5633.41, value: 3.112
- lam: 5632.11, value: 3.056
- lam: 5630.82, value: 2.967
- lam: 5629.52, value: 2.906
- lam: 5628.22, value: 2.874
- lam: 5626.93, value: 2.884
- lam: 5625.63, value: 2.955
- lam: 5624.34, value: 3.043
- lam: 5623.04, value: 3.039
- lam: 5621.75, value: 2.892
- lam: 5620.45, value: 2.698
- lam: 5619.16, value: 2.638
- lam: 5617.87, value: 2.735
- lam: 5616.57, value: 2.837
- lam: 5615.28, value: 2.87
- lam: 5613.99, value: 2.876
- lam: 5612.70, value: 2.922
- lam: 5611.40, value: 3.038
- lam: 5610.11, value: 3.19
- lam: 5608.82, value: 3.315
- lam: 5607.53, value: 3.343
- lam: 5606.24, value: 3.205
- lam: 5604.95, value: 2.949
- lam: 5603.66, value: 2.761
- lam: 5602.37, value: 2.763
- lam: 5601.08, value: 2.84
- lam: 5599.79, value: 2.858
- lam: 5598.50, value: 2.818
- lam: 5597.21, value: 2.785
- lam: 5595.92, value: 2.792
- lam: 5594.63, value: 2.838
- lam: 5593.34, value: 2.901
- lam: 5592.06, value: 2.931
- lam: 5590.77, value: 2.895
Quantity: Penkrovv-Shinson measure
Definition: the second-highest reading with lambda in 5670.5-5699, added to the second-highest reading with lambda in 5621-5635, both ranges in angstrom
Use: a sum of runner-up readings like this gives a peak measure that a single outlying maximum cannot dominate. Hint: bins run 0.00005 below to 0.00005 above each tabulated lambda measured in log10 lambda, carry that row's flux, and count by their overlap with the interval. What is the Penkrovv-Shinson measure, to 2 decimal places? 6.08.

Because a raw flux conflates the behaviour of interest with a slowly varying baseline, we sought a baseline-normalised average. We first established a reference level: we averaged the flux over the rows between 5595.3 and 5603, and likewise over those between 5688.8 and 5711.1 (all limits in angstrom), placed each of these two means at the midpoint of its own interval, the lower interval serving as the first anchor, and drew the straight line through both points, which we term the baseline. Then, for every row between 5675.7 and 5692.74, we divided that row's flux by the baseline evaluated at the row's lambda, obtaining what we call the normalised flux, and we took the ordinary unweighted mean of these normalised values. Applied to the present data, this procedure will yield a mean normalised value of 1.00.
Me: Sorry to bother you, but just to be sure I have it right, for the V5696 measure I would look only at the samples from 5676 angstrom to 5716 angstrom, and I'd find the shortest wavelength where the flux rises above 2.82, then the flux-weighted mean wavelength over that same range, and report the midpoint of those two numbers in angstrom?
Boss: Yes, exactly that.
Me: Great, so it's 5693.5 angstrom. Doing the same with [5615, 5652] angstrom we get 5624.3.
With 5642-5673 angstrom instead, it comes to 5650.0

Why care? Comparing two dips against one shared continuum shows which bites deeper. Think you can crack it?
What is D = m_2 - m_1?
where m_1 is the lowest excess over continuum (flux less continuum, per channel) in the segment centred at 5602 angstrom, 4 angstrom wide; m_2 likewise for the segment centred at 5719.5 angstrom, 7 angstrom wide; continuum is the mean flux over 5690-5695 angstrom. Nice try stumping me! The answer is 0.27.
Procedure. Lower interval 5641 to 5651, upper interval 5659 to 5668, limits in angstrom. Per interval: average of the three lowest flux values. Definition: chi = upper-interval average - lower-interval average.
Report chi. 0.14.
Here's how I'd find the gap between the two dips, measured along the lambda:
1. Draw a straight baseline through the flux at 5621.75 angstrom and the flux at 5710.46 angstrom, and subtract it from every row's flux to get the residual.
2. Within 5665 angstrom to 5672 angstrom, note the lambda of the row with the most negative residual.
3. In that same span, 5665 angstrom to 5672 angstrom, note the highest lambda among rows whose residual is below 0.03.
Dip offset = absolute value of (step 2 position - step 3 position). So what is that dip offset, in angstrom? 1.3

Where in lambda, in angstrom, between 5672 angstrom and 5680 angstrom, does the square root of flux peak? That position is 5678.99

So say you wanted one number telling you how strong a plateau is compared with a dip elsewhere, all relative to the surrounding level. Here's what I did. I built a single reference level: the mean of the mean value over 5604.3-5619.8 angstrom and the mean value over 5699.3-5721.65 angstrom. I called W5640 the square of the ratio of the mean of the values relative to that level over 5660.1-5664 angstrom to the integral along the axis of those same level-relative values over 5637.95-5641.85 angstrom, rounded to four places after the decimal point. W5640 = 0.0731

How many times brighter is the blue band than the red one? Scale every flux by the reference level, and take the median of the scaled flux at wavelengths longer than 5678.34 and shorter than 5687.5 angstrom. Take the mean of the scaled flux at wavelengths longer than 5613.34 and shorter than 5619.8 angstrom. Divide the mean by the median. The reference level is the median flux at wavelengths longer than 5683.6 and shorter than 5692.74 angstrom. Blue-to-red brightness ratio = 1.01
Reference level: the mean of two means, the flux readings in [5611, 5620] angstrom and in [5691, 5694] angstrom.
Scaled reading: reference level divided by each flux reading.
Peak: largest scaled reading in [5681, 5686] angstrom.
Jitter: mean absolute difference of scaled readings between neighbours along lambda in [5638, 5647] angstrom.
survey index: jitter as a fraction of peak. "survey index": 0.027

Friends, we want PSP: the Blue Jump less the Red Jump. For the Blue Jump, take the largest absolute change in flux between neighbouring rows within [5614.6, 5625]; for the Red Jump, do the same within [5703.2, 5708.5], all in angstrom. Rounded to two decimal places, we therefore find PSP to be 0.13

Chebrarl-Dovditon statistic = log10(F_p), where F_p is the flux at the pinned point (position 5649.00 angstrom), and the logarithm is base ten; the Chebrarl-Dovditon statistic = 0.45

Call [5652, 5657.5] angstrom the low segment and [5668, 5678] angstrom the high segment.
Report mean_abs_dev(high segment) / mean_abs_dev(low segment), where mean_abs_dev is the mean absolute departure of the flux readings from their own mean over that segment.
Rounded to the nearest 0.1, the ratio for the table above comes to 8.8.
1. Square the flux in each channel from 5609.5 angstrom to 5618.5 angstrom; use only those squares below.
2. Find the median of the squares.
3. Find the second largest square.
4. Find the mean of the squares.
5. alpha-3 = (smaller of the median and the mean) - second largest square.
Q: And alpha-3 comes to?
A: -1.0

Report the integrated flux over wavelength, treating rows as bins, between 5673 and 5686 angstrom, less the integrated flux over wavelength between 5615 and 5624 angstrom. 10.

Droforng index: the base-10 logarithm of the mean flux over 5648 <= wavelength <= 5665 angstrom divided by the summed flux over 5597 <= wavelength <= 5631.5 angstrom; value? -1.4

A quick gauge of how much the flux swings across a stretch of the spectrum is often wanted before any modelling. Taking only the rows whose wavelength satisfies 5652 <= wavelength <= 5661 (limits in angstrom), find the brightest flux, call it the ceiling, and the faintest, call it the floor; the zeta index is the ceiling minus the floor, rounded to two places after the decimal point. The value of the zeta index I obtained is 0.13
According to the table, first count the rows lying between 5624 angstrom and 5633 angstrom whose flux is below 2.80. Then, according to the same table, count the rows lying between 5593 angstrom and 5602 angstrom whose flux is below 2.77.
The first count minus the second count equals 0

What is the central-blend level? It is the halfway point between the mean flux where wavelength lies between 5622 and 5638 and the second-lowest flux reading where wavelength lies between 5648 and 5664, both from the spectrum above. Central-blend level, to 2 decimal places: 2.87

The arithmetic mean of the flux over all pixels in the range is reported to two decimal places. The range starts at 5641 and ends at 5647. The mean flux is 2.73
